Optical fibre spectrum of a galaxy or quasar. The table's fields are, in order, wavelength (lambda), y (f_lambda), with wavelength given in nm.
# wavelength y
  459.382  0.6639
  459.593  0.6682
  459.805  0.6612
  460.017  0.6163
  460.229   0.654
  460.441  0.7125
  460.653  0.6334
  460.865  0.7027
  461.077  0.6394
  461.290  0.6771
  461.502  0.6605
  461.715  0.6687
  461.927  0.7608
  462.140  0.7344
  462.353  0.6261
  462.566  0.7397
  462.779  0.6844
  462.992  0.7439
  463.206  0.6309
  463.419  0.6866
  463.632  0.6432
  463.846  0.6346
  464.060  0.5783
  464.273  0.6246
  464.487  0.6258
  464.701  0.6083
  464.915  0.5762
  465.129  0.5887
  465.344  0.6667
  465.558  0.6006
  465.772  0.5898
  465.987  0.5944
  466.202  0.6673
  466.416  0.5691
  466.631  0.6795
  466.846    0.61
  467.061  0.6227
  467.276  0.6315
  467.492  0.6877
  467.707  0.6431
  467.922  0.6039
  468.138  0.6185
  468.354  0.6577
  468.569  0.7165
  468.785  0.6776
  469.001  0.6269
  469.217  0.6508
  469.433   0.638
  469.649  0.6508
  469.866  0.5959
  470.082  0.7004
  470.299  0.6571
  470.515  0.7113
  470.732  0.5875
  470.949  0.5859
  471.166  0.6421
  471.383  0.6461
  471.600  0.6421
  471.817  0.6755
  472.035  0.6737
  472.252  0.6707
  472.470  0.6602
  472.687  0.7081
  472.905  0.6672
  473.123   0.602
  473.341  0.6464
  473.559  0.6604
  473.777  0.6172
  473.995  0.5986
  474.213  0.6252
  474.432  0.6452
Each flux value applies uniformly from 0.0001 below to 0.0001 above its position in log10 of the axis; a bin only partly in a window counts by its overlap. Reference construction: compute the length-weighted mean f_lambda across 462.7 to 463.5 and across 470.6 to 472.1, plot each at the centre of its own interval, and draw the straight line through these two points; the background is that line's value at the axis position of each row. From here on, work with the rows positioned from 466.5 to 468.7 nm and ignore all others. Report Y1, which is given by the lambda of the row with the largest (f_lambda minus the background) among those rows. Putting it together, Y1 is 468.569 nm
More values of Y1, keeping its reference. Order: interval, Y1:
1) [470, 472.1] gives 470.515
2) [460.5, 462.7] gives 461.927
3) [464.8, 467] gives 466.631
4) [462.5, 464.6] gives 462.992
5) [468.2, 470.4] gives 468.569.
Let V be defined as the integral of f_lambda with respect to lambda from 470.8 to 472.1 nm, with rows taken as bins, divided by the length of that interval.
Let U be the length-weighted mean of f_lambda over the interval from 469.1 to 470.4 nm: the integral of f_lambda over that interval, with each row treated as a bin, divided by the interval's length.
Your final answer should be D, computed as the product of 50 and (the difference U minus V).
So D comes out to 0.4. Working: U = 0.648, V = 0.641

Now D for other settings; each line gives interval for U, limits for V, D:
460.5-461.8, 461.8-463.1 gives -2.4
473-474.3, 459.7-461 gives -1.9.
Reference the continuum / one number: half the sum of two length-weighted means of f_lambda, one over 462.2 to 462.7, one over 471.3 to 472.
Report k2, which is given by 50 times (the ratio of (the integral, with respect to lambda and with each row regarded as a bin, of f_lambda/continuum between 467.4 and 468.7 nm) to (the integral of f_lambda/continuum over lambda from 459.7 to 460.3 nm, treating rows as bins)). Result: 110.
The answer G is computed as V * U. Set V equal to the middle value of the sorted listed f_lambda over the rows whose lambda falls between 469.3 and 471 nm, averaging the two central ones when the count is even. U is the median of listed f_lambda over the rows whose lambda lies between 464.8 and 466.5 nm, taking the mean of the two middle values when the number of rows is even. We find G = 0.38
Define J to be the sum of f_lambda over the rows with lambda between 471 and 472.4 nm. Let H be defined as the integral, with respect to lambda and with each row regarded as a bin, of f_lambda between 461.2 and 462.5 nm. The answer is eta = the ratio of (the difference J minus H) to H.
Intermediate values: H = 0.90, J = 3.95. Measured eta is 3.40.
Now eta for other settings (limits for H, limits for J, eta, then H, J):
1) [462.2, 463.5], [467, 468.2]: 3.26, 0.89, 3.81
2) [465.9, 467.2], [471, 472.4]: 3.86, 0.81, 3.95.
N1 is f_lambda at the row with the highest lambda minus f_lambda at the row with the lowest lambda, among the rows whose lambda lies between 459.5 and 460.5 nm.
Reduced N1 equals 0.044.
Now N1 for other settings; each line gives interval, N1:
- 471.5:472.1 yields 0.032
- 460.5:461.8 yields 0.035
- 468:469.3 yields 0.032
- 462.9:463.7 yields -0.101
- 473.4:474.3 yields -0.035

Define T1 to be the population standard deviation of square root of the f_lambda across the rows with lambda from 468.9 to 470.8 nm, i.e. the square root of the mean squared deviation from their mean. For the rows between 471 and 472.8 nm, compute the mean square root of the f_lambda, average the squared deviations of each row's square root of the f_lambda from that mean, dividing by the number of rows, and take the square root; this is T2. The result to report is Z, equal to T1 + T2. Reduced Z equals 0.037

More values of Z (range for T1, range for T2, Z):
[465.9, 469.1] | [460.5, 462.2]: 0.049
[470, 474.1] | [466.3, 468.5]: 0.045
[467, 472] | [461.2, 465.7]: 0.055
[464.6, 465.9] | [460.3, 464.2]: 0.048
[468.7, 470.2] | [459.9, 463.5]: 0.046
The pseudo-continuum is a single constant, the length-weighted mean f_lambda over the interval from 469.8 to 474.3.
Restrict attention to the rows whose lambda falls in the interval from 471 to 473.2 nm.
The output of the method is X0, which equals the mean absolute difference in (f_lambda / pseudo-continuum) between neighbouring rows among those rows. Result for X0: 0.036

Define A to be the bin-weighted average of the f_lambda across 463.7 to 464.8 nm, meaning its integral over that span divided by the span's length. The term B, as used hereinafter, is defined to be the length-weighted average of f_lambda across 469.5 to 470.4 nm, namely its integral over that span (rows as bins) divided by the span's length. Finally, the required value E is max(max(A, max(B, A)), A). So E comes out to 0.650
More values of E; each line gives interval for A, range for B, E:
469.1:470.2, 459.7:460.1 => 0.647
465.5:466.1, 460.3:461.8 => 0.670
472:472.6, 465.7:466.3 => 0.670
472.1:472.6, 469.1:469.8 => 0.669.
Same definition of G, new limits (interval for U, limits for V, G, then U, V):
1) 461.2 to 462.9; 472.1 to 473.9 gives 0.45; 0.68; 0.660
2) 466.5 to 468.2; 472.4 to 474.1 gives 0.41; 0.63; 0.653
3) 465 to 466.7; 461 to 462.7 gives 0.40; 0.60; 0.673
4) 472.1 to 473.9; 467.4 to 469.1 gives 0.43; 0.66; 0.650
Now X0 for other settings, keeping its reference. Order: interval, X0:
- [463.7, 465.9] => 0.055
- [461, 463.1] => 0.089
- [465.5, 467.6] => 0.076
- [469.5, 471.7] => 0.077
